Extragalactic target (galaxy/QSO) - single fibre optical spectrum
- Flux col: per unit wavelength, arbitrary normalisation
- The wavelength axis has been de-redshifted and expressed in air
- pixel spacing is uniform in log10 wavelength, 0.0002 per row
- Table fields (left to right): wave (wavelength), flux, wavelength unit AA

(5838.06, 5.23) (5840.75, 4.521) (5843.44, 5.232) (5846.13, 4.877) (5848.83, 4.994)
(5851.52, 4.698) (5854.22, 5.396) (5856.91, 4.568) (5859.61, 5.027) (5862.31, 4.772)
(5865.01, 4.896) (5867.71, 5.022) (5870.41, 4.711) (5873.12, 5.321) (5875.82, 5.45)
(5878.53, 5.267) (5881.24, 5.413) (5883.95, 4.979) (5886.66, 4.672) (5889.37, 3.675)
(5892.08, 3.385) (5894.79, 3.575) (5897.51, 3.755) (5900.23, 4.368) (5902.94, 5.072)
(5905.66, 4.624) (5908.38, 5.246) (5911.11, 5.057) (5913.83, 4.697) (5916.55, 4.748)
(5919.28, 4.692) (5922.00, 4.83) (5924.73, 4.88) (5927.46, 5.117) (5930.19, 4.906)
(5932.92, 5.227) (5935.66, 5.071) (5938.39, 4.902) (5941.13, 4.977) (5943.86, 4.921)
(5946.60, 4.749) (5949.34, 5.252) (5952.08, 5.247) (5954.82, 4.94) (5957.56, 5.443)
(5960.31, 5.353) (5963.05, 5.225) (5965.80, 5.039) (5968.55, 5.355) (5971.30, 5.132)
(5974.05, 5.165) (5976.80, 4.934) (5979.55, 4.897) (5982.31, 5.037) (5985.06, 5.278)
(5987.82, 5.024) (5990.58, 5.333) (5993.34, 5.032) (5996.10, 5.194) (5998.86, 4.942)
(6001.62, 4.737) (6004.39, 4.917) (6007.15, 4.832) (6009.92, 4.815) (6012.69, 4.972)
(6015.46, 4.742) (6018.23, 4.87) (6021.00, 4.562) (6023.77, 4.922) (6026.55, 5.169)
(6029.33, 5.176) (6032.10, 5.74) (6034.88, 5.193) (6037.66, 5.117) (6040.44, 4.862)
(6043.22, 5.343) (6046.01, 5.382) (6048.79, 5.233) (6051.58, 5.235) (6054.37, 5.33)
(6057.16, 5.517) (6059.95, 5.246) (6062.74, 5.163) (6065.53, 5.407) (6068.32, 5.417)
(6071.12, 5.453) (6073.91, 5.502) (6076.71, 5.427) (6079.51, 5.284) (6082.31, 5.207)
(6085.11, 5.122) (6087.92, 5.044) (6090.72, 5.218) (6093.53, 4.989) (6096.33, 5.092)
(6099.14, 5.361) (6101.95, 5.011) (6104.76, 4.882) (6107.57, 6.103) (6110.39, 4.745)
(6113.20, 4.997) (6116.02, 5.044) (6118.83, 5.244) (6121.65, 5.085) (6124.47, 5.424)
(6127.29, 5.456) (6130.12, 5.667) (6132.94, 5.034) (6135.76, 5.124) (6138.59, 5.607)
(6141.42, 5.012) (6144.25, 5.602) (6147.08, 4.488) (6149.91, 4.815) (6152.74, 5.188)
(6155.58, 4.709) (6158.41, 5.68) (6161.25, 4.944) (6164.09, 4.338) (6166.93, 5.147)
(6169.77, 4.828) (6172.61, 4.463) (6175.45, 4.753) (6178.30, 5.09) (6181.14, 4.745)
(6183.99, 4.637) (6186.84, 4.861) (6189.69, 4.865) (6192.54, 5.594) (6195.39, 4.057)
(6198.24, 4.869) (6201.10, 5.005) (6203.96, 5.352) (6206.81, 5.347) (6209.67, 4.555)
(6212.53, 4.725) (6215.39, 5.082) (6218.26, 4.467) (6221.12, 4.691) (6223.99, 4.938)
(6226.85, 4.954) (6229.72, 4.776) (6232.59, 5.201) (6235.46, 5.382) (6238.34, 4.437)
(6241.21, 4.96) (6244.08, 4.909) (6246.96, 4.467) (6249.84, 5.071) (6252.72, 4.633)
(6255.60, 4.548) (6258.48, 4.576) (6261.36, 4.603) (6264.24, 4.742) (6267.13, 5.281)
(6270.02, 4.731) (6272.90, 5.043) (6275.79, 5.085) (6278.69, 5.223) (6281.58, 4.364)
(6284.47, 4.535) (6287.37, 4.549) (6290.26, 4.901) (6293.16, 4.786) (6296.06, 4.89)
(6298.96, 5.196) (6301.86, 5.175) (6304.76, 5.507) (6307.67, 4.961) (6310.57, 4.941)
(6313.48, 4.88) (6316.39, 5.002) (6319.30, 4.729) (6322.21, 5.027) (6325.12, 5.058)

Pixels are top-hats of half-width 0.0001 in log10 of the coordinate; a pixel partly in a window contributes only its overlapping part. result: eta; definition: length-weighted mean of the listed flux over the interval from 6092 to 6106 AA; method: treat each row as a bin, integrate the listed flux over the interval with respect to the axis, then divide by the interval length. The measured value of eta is 5.07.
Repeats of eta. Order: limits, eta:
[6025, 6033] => 5.33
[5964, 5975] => 5.17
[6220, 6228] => 4.87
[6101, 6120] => 5.15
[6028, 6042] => 5.22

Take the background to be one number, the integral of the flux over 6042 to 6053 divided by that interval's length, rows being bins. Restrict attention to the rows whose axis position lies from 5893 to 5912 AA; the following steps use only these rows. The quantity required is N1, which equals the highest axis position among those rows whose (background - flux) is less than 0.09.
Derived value 5908.38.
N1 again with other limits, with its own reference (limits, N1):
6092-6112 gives 6107.57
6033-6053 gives 6051.58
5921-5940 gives 5932.92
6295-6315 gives 6304.76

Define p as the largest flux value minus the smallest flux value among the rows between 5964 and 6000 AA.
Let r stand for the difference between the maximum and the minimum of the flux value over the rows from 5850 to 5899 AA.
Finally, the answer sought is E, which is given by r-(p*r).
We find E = 1.12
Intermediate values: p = 0.5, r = 2.1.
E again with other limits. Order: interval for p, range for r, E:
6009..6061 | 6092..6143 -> -0.24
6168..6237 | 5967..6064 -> -0.63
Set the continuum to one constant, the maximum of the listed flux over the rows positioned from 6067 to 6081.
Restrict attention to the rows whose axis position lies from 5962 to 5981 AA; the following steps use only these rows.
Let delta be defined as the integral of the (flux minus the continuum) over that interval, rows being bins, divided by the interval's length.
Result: -0.40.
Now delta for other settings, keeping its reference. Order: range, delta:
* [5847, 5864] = -0.59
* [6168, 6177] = -0.80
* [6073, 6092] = -0.25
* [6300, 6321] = -0.47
